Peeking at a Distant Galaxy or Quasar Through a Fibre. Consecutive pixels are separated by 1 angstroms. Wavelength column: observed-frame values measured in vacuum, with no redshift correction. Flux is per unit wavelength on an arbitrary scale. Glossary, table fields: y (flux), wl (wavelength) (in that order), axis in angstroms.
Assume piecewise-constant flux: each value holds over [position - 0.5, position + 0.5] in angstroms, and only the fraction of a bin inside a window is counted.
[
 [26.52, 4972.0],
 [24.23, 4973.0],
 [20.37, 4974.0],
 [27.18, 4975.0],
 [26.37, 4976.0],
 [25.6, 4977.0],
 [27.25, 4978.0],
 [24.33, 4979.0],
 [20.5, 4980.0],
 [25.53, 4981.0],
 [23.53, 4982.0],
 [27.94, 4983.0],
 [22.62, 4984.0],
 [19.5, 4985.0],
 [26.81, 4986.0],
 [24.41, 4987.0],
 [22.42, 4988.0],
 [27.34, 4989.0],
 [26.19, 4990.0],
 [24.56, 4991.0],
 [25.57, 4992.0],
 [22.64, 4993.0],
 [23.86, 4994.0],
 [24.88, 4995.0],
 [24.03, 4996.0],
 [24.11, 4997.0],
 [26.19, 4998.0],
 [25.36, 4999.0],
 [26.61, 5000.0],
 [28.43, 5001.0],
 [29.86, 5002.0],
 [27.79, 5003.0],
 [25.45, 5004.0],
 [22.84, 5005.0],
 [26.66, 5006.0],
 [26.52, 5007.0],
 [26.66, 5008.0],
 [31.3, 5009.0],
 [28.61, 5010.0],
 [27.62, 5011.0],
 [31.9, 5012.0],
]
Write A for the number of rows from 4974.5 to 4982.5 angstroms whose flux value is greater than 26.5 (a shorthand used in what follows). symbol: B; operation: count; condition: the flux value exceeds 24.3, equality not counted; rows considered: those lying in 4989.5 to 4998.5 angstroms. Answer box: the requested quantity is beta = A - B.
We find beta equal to -3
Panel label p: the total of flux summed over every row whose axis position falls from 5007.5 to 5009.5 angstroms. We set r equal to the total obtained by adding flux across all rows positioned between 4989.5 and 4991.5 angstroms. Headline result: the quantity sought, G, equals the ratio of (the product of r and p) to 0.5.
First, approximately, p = 58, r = 51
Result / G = 5883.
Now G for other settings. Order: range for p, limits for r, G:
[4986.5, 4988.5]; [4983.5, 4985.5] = 3945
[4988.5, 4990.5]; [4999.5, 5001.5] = 5893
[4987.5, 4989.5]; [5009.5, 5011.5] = 5596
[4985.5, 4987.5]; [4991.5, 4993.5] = 4939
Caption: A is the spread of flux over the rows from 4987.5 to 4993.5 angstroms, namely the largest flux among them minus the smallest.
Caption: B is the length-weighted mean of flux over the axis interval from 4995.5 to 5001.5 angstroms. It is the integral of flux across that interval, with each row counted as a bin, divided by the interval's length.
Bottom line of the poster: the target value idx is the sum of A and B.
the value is 30.7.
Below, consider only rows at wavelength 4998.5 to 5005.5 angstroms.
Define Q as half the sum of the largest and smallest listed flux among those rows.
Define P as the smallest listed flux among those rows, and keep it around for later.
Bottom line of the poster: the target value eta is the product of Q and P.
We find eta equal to 602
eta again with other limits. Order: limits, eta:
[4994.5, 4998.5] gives 603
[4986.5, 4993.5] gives 558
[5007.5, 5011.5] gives 773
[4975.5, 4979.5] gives 627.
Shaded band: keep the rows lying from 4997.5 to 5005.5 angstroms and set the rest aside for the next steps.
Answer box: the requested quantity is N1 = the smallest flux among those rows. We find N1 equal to 22.84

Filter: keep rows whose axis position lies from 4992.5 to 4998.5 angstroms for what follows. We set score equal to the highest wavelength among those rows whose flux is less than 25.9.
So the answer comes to 4997.0 angstroms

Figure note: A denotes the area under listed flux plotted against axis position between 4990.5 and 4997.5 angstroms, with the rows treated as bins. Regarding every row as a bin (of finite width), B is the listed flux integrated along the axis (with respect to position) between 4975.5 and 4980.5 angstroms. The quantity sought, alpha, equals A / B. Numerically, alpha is 1.4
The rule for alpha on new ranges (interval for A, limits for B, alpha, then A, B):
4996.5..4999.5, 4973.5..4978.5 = 0.6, 76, 127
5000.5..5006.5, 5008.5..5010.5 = 2.7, 161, 60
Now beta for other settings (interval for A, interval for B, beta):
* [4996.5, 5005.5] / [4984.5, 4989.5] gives 1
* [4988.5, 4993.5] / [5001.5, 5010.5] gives -7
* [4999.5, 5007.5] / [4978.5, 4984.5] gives 3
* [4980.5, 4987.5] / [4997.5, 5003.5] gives -4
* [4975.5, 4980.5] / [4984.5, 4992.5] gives -5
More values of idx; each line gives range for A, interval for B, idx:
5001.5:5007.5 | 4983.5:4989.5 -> 30.9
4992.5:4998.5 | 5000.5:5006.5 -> 30.4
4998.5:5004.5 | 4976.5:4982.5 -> 29.0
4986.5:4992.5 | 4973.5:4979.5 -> 30.1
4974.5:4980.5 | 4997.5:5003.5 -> 34.1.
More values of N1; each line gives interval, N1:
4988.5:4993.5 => 22.64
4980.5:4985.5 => 19.5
